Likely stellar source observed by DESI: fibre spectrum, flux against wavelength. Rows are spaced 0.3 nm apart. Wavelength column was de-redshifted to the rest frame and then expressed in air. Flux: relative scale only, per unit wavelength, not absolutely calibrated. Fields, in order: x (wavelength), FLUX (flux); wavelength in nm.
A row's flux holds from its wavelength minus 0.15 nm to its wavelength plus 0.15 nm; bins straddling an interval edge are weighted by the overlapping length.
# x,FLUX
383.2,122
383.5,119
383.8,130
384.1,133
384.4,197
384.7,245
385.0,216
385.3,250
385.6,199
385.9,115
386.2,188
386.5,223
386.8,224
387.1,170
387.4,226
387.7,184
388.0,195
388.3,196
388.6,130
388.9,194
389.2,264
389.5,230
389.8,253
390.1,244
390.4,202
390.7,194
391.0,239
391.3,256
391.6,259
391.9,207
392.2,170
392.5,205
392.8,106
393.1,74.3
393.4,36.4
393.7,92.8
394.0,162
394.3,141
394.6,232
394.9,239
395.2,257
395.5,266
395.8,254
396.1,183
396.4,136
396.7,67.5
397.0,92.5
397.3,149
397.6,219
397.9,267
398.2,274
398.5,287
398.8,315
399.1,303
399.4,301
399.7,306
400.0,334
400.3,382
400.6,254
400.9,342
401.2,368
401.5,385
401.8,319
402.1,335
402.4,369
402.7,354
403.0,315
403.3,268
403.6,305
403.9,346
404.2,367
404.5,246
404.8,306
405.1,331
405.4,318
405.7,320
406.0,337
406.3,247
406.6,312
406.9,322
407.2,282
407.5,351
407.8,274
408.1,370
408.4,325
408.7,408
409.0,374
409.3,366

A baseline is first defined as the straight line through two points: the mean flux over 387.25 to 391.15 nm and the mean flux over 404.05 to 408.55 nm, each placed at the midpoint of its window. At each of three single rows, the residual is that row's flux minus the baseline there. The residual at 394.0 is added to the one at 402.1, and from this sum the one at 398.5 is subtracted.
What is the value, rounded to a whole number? -52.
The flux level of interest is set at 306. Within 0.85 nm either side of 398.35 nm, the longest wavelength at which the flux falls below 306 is 399.1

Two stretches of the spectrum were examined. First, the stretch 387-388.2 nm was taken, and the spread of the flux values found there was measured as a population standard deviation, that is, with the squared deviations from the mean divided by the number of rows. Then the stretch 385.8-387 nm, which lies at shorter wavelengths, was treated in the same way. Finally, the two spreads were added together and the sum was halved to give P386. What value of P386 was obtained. 32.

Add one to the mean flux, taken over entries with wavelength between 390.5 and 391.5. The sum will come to 231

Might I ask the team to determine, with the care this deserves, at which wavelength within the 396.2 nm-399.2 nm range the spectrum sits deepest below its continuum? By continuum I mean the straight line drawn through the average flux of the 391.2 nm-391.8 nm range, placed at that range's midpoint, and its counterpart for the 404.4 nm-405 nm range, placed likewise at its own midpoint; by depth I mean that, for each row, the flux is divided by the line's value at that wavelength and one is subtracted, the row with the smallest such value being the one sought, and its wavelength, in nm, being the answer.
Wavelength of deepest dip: 396.7 nm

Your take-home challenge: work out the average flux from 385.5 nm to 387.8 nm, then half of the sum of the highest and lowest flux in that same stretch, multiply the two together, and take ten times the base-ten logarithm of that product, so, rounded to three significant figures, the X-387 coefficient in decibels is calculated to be 45.1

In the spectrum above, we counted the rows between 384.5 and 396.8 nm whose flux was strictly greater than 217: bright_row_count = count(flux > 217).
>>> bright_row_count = 17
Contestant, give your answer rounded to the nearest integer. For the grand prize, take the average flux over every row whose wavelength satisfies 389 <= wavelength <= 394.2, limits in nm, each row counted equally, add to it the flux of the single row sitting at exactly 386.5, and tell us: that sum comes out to 411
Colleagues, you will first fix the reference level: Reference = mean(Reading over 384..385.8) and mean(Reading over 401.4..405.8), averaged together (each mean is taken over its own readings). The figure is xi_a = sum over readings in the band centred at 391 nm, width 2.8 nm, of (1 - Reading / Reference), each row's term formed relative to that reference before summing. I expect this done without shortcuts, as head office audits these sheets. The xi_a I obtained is 1.4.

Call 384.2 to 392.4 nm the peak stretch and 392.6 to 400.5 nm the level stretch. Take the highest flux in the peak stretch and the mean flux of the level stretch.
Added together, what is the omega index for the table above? 475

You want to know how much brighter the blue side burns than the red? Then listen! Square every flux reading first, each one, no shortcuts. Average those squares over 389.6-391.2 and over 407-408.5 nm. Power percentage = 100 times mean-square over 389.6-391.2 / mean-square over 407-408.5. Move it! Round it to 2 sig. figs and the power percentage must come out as 50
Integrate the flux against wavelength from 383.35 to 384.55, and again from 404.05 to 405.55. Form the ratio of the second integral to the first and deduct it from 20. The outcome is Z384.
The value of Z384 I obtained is 17.3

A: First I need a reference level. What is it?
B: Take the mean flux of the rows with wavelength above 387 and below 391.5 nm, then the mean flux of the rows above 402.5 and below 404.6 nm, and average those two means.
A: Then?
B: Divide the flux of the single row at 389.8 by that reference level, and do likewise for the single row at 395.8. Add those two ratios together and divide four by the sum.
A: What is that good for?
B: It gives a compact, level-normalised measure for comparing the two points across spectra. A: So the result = 2.1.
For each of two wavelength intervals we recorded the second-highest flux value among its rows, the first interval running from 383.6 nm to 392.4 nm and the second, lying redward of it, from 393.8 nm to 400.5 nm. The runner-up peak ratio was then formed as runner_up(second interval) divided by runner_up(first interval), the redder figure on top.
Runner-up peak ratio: 1.29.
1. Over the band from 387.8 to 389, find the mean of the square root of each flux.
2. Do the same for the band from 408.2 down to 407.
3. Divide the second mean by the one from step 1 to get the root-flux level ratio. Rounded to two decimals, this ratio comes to 1.34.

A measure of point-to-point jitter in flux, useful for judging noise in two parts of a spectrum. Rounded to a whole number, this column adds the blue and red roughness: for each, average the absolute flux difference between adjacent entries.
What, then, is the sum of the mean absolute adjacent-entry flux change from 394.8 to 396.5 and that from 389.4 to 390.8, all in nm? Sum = 52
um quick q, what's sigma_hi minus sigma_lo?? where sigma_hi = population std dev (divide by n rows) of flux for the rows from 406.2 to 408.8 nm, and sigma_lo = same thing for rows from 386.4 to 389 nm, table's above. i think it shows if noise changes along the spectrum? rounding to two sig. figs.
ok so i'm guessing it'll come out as 18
